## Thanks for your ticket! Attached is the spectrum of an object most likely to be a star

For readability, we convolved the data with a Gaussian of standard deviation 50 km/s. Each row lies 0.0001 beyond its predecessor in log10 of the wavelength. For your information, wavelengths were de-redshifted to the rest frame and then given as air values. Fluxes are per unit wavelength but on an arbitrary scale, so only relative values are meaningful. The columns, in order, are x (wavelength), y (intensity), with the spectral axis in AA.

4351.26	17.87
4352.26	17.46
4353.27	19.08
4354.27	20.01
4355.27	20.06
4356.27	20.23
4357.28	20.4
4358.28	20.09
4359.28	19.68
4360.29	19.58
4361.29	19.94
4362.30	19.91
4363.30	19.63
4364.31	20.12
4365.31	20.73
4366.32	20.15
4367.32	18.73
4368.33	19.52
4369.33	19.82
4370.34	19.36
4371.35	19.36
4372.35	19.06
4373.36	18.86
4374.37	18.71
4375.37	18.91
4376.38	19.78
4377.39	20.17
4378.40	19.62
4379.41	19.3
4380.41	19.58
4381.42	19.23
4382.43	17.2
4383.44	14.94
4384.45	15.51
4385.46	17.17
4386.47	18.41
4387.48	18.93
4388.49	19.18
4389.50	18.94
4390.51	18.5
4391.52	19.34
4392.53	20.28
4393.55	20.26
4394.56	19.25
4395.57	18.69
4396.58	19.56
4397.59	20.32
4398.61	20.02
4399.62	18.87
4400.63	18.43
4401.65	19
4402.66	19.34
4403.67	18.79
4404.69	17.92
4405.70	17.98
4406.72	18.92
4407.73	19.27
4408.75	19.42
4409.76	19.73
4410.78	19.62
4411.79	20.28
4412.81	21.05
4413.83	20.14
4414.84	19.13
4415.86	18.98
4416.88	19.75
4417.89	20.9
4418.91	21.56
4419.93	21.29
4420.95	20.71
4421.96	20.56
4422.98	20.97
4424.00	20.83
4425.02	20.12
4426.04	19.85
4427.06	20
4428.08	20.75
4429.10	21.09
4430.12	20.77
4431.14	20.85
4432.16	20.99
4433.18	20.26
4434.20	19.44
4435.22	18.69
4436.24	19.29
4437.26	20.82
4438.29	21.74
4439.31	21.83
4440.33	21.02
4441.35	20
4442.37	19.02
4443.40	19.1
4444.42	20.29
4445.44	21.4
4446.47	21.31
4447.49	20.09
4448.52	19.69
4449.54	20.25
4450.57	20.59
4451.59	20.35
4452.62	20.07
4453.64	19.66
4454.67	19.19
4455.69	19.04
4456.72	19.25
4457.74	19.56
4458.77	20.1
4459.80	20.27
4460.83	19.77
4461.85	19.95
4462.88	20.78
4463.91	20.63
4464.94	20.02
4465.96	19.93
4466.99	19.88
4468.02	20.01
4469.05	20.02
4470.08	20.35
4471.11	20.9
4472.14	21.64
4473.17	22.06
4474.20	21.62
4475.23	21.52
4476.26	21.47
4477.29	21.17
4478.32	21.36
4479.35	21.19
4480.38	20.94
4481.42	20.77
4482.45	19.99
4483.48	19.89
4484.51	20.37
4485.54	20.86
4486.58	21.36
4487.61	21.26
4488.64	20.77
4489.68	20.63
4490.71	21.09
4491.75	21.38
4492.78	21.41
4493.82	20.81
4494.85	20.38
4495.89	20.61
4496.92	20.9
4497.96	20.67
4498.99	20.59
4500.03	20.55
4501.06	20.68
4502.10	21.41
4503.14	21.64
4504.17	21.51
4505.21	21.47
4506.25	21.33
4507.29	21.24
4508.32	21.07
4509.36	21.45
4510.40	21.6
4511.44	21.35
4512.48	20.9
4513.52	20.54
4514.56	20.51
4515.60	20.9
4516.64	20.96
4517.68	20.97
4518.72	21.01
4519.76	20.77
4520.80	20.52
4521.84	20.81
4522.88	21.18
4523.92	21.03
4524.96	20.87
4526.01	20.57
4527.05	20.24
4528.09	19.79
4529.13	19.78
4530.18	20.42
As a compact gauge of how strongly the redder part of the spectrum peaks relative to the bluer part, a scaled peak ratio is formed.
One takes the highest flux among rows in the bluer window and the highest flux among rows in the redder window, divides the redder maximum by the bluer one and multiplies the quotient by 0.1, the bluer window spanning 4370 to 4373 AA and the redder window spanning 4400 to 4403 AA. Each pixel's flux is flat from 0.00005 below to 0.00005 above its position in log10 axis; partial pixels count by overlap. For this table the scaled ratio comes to 0.100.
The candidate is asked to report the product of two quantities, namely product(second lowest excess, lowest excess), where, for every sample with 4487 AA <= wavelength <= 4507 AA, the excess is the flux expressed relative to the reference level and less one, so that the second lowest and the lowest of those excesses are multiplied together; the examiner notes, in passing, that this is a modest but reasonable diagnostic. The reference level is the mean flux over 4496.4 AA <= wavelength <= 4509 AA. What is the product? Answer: 0.0009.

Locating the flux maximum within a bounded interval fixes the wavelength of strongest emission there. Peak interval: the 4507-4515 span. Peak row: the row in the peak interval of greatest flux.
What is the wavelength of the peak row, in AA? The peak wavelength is 4510.40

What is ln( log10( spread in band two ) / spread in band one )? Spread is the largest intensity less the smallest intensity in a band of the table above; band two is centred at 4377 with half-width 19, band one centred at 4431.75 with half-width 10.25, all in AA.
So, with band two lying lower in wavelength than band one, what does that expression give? -1.42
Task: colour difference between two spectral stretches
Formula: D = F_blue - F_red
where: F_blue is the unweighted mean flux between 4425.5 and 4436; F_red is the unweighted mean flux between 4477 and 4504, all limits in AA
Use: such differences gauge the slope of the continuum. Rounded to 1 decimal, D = -0.6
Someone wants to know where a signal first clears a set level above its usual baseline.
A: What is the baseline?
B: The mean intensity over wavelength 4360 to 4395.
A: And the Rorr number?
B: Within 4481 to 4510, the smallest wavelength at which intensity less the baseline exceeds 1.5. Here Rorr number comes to 4481.42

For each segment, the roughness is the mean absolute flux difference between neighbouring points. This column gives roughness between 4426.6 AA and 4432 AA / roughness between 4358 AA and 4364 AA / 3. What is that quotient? 0.53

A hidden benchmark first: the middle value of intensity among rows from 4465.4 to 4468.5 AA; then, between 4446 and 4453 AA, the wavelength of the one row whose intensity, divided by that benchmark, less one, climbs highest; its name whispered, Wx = 4446.47 AA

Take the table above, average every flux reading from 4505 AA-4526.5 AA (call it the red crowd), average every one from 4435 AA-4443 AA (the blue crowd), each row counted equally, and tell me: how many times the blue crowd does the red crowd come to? 1.03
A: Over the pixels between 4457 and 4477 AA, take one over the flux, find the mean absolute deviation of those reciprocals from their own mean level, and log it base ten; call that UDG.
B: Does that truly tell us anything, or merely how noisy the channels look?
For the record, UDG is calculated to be -2.82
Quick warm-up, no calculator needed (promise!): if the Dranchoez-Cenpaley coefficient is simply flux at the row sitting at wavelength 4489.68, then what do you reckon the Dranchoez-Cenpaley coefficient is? 20.63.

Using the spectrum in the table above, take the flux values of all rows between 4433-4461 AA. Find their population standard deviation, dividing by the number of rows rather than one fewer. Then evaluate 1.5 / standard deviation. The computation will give 1.81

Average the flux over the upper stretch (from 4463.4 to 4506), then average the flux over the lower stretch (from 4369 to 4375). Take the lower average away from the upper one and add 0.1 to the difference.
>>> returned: 1.8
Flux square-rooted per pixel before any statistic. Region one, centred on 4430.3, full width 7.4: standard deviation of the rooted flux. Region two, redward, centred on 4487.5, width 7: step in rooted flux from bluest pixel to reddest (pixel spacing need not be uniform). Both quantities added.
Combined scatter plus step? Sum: 0.12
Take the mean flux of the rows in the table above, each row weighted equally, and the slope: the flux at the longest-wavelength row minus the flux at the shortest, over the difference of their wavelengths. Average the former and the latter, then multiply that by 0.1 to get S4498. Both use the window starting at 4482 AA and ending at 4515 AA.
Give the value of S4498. 1.05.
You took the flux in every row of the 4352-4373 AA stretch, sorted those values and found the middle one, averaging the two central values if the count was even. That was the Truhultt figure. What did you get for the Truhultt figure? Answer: 19.8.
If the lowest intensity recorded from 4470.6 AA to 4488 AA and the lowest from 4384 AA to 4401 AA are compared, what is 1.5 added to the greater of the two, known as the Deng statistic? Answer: 21.4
